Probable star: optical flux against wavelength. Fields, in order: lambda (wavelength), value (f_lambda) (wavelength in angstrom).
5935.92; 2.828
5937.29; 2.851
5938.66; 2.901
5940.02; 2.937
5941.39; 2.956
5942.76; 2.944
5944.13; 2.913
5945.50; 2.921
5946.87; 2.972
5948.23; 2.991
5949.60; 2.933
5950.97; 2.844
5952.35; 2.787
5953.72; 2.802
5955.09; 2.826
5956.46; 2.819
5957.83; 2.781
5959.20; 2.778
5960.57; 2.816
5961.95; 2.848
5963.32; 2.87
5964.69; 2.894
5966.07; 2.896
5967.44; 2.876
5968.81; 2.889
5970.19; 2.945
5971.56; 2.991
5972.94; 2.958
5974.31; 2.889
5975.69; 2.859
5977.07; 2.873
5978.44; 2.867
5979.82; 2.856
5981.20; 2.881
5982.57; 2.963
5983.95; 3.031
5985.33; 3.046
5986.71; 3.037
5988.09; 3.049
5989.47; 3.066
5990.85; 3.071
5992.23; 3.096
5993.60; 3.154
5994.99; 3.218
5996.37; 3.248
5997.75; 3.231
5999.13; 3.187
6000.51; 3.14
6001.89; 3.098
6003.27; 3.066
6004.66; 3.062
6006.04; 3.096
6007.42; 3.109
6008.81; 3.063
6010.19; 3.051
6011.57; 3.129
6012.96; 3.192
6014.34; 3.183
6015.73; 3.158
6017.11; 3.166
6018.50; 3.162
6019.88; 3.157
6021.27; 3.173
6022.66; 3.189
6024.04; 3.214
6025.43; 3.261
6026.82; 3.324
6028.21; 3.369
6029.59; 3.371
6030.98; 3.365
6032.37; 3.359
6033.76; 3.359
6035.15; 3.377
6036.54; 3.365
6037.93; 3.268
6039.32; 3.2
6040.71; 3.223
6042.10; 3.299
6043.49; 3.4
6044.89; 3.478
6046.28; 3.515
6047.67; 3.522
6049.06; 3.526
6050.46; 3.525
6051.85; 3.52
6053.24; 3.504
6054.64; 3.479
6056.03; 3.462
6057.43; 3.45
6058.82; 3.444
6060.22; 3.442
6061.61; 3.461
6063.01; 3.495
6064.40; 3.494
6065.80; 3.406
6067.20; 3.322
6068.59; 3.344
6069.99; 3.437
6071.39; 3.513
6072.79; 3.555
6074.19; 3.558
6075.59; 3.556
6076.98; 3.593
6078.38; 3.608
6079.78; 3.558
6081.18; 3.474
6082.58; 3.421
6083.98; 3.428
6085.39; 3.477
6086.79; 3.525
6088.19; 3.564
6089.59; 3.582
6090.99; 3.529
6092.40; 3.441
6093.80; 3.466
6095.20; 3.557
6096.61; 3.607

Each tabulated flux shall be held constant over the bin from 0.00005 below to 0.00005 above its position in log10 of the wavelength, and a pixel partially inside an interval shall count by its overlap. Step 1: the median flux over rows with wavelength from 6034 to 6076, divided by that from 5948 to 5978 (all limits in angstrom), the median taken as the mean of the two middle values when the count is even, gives 1.21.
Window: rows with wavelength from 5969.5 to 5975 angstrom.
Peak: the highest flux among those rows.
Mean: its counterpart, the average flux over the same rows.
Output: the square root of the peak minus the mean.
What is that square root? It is 0.21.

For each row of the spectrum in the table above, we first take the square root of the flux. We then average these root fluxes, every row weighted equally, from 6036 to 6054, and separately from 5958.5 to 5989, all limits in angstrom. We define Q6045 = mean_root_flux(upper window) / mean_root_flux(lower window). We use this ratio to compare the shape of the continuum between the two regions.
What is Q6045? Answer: 1.08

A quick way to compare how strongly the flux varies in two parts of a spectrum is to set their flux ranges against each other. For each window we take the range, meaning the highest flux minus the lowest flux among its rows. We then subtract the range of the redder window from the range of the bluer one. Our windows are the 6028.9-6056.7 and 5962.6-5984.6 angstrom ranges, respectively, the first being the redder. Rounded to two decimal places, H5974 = -0.15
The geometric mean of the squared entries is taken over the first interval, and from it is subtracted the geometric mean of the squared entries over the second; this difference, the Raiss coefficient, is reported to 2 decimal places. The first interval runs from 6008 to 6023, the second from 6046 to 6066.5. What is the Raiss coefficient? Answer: -2.23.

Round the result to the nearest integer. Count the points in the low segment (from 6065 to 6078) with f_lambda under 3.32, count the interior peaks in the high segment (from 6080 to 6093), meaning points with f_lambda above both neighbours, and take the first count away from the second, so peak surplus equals 1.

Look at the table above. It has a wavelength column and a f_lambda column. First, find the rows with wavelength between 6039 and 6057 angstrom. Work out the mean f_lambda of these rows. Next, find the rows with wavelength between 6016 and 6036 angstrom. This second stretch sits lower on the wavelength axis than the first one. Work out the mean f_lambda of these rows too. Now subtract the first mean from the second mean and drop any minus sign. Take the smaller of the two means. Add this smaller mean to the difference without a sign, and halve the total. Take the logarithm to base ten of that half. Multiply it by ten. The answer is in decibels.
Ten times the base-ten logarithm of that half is 2.35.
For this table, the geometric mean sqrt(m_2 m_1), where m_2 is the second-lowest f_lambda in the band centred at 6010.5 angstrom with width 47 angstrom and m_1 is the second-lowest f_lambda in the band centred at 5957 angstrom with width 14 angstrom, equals 2.91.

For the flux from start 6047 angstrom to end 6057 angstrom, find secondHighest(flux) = 3.525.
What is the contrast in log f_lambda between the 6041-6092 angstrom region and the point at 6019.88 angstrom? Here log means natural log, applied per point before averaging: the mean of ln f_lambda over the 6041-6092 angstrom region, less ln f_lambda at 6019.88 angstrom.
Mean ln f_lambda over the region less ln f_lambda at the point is 0.10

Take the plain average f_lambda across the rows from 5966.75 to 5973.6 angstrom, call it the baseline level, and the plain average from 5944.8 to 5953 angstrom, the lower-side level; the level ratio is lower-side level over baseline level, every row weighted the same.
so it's 0.99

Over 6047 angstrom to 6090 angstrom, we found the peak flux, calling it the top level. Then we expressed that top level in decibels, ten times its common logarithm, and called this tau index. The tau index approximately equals 5.57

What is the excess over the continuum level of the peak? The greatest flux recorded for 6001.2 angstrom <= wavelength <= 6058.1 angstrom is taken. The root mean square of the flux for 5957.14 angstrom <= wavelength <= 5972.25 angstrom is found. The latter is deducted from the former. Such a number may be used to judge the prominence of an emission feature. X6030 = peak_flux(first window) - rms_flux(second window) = 0.65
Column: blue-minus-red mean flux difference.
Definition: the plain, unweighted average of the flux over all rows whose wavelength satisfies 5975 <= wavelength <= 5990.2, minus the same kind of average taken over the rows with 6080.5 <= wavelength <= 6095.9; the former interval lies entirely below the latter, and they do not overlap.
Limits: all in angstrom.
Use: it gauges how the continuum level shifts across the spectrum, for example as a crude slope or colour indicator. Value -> -0.5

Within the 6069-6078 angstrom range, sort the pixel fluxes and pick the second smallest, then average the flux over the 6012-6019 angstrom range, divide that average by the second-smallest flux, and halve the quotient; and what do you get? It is 0.45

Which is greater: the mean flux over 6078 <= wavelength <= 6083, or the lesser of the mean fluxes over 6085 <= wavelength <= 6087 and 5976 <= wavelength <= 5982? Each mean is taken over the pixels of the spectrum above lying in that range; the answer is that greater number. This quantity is 3.515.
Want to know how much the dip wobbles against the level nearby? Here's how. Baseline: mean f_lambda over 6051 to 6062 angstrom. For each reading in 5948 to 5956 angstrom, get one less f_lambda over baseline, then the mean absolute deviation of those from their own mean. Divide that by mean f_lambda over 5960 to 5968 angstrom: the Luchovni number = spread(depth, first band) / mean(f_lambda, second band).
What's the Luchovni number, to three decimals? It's 0.007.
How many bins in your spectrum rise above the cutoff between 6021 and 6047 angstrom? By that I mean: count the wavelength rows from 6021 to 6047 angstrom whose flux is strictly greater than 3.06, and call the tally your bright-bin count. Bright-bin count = 19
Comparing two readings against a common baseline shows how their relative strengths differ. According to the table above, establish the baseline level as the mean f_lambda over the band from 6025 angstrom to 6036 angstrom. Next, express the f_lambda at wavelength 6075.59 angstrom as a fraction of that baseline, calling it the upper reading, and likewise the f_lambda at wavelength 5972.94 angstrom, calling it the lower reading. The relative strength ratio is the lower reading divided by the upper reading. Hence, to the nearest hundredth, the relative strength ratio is 0.83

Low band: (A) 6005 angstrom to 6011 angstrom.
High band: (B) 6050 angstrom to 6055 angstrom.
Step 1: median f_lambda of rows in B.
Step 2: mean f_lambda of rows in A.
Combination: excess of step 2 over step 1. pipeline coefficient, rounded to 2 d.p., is -0.43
